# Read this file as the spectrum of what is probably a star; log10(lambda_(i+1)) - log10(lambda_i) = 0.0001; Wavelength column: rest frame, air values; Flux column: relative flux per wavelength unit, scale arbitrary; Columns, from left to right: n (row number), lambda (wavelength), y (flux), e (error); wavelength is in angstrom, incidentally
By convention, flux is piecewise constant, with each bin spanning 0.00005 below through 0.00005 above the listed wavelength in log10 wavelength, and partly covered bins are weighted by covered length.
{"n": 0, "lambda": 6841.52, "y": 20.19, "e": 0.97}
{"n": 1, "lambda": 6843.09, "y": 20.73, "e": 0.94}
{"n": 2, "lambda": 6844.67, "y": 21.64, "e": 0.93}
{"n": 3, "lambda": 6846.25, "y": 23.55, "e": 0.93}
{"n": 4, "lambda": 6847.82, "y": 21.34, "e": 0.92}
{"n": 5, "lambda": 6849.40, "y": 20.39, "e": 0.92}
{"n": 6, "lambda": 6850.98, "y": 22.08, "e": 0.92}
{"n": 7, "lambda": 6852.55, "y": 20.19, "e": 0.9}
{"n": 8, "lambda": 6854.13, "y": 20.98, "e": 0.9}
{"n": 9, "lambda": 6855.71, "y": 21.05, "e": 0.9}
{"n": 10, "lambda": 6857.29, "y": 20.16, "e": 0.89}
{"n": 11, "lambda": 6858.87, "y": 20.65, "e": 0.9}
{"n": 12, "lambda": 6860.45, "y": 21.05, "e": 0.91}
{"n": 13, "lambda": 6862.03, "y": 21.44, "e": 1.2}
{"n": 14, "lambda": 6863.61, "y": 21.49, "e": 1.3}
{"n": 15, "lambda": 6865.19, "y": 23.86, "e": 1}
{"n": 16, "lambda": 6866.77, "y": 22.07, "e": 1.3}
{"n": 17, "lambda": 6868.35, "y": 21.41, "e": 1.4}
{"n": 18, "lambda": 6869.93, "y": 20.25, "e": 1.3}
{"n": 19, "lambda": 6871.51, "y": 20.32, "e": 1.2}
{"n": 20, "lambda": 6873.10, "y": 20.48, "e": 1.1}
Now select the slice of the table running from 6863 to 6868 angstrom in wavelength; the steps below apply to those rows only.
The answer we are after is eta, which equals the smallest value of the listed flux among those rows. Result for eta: 21.49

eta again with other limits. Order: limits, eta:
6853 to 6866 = 20.16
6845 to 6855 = 20.19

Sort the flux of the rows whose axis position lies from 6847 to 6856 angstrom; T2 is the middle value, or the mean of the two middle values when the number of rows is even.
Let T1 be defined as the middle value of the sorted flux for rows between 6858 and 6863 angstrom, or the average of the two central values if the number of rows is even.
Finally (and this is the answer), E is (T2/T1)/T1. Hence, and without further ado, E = 0.0474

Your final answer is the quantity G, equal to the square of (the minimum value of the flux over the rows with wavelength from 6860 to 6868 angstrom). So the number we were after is 443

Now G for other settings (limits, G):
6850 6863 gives 406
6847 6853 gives 408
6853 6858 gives 406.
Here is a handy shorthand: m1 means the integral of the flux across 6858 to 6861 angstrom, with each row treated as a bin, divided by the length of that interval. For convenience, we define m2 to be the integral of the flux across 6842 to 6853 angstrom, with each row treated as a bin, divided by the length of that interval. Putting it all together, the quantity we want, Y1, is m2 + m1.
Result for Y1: 42.2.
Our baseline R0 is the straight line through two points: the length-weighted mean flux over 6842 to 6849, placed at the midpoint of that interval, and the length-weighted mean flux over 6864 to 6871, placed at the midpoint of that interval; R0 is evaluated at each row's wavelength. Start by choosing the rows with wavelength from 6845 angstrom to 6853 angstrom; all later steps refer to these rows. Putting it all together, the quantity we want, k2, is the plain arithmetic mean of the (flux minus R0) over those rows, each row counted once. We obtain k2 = -0.19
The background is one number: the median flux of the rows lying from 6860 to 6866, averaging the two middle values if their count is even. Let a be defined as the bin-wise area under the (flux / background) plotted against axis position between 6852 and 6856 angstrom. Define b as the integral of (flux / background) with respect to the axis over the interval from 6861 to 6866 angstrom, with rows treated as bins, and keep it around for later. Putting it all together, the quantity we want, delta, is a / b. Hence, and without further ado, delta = 0.75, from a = 3.9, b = 5.17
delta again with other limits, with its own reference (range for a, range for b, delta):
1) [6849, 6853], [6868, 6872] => 1.02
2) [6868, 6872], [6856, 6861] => 0.80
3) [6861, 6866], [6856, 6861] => 1.08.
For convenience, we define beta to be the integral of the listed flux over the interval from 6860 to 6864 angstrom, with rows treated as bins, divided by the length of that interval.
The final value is 21.3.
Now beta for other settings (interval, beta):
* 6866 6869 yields 21.8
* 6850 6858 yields 20.9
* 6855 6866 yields 21.4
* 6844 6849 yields 22.0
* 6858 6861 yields 20.8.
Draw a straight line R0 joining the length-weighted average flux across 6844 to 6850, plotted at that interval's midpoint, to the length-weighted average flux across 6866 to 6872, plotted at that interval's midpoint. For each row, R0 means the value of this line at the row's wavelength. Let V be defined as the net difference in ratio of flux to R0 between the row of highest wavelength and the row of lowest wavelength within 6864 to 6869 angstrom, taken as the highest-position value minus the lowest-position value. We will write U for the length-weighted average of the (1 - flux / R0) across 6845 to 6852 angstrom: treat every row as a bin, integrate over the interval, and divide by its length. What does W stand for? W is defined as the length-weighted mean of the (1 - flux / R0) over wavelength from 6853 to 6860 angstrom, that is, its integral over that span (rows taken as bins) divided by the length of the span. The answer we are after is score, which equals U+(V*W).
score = -0.006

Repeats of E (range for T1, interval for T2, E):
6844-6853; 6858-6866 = 0.0464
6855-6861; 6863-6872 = 0.0493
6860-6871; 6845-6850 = 0.0464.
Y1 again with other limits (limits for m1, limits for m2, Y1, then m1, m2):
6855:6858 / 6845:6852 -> 42.4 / 20.6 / 21.8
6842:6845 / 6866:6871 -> 42.2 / 21.0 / 21.2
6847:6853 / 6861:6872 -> 42.7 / 21.1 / 21.6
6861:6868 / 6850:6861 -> 43.0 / 22.1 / 20.9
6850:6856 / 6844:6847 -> 43.7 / 21.1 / 22.6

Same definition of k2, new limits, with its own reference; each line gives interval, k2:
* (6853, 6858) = -1.01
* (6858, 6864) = -0.63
